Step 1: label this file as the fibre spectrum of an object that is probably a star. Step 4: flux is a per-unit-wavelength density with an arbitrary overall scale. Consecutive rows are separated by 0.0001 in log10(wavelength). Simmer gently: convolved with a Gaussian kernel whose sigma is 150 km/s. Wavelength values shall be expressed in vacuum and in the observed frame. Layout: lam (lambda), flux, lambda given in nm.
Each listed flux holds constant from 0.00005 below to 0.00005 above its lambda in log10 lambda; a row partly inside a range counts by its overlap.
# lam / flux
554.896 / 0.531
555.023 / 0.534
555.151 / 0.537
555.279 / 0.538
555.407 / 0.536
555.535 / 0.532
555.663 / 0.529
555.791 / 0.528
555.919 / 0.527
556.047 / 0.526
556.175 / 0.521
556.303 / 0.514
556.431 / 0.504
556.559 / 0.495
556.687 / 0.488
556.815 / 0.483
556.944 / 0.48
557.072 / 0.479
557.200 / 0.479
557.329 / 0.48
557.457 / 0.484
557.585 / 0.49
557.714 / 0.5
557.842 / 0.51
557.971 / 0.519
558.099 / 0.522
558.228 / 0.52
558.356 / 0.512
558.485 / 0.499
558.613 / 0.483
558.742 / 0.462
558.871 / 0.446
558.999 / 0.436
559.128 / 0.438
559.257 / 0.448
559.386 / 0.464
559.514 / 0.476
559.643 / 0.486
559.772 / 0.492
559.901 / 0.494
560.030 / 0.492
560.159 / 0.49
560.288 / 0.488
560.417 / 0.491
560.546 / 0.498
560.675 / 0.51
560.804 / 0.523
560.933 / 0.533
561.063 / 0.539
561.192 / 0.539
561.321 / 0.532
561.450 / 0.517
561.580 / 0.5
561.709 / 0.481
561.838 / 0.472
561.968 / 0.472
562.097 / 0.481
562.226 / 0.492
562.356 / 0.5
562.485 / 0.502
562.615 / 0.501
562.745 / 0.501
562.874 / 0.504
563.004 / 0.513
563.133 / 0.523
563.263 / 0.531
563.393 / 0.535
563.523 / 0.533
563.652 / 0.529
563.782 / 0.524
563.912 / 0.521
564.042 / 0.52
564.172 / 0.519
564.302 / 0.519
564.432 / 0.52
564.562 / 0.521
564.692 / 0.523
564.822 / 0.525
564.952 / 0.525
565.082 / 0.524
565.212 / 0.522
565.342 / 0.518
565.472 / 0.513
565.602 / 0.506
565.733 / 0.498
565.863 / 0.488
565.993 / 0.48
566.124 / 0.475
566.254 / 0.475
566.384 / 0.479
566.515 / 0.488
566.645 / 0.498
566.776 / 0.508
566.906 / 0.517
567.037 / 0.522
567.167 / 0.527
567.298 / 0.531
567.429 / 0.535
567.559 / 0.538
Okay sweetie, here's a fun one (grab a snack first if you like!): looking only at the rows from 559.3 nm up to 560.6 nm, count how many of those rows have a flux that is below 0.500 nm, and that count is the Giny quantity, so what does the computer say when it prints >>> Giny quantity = 10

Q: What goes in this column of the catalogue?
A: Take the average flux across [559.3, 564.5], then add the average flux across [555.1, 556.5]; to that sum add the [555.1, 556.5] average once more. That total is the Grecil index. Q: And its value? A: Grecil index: 1.56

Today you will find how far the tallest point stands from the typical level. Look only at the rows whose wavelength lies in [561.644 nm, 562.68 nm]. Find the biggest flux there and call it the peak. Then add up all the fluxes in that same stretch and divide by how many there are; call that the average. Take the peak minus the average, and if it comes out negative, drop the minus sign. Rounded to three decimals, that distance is 0.014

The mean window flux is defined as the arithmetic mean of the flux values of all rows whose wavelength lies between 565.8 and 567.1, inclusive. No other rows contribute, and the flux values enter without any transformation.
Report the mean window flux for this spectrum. 0.493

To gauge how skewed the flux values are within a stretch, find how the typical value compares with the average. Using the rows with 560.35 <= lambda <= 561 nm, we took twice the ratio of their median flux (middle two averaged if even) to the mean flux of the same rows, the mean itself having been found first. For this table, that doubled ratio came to 2.00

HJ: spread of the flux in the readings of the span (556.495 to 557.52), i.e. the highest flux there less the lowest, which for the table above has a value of 0.016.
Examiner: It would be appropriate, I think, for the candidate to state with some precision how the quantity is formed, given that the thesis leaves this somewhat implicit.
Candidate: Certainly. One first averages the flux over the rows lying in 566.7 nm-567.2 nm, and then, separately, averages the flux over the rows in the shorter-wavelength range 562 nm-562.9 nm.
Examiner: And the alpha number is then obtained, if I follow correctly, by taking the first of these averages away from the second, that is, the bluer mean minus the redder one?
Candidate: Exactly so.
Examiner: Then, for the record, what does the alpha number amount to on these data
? -0.021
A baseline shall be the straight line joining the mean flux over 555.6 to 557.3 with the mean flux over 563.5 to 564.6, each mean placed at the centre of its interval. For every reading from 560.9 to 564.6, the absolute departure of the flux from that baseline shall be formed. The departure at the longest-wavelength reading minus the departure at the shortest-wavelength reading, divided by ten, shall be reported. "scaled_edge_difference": -0.0015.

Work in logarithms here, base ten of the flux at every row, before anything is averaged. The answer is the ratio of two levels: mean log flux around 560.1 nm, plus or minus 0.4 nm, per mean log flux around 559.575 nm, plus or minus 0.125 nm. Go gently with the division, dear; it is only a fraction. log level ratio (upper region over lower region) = 0.97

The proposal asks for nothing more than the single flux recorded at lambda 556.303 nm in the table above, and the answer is 0.514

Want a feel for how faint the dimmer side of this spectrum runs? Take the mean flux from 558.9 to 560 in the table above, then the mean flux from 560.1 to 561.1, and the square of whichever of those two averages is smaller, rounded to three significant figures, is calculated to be 0.218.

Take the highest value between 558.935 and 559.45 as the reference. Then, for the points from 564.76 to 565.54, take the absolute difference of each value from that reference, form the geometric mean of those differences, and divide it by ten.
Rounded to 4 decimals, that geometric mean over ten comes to 0.0057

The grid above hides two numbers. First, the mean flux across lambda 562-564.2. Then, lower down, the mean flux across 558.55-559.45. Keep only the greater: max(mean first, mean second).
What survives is 0.513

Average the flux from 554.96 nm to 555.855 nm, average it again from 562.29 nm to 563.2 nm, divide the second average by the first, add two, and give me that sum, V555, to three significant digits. 2.95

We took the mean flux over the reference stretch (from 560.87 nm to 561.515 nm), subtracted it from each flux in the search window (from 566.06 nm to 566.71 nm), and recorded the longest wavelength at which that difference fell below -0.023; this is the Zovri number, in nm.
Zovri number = 566.645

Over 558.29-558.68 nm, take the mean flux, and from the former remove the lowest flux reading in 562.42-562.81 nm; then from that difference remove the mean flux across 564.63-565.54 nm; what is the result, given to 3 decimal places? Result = -0.524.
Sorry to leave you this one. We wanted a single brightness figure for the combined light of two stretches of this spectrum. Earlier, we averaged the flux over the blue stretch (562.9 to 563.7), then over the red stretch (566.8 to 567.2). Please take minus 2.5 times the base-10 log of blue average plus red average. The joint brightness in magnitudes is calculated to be -0.05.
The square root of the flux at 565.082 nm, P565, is 0.72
